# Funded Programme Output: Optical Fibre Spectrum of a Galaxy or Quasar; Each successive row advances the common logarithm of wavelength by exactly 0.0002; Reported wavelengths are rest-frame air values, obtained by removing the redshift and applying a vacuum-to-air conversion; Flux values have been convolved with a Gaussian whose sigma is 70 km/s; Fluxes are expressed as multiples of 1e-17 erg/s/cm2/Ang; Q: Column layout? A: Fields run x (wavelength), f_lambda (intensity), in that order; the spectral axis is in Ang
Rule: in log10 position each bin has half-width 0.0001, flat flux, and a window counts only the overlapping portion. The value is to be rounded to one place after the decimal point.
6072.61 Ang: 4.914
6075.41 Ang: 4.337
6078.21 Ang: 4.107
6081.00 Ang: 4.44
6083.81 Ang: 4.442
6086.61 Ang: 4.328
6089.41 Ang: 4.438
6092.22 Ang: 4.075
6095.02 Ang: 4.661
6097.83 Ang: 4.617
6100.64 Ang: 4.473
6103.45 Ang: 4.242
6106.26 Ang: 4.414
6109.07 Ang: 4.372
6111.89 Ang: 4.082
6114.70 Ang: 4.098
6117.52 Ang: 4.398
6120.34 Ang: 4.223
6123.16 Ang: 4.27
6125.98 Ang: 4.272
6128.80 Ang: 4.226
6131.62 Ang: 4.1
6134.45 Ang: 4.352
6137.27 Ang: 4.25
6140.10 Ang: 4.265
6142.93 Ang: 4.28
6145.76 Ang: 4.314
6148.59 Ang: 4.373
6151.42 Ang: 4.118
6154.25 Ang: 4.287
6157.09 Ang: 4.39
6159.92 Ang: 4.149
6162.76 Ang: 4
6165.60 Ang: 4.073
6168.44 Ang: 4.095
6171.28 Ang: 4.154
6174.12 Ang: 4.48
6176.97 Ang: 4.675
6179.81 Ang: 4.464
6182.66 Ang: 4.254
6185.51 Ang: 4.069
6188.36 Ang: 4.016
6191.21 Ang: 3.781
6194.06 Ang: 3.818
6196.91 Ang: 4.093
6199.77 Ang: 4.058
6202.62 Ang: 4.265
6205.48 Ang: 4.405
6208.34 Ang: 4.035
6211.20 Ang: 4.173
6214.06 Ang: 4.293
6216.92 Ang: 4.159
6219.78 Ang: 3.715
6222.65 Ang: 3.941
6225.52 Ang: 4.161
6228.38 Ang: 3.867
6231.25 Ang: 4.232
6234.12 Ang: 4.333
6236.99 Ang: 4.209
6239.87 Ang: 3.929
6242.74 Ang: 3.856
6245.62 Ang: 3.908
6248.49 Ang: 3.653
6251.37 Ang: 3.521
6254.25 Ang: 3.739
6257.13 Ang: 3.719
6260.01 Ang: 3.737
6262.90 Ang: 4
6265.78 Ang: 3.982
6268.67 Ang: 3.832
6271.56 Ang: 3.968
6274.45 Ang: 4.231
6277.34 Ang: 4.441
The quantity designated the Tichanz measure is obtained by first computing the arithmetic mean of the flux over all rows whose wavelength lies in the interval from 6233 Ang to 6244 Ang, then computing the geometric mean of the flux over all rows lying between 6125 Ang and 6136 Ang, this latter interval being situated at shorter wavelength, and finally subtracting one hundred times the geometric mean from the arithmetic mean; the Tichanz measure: -419.6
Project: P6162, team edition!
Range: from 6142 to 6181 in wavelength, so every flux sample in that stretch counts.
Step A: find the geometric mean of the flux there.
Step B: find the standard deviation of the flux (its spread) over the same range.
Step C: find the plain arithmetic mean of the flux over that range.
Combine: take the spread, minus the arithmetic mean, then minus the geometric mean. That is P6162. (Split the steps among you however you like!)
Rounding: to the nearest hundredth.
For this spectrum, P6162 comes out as -8.36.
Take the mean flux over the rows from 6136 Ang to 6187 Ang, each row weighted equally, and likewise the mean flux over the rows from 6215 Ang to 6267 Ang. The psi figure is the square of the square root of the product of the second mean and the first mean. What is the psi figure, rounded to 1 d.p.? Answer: 16.7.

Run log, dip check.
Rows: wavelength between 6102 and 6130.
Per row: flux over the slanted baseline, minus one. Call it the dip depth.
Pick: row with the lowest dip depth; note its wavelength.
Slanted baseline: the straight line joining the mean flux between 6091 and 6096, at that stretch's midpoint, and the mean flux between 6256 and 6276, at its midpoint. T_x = 6111.89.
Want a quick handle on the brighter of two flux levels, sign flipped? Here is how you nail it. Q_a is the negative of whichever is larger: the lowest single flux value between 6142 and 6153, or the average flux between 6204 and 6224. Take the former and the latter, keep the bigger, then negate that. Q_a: -4.12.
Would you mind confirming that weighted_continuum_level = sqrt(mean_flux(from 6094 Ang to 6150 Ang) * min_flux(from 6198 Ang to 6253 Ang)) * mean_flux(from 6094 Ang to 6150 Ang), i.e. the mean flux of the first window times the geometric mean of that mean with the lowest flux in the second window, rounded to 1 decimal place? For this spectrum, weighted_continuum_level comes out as 16.8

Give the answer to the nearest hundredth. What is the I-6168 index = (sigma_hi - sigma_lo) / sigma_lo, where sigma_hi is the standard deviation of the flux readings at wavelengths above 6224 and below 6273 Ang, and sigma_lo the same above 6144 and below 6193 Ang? 0.01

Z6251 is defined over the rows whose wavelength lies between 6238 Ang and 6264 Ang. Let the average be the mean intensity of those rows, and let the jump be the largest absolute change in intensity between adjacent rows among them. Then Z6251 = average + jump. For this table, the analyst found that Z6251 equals 4.05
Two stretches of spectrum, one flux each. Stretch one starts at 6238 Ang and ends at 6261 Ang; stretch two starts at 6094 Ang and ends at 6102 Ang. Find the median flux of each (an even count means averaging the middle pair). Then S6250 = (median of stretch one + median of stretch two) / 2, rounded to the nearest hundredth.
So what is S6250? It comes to 4.18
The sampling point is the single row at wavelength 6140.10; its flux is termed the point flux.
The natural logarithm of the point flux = 1.45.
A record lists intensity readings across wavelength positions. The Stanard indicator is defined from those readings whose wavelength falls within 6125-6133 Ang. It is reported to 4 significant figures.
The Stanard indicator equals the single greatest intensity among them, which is 4.272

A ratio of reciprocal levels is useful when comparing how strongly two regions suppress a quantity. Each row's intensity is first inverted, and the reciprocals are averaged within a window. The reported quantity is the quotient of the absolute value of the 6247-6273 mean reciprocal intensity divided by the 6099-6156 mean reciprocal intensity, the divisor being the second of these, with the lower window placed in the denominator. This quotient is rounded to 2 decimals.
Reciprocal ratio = 1.13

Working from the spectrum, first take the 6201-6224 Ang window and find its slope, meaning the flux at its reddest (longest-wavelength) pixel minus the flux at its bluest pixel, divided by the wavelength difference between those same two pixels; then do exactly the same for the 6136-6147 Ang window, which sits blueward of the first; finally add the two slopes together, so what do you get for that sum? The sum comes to -0.01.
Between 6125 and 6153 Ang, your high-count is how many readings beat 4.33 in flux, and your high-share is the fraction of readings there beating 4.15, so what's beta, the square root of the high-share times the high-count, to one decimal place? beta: 1.3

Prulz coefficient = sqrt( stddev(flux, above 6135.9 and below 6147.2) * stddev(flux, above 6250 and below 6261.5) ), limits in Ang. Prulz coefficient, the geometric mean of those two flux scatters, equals 0.05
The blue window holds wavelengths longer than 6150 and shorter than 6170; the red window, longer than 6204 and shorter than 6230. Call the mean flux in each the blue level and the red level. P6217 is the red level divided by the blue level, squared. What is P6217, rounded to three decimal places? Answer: 0.964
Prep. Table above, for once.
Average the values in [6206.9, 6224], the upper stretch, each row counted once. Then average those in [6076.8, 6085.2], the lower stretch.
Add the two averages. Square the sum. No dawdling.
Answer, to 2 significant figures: 70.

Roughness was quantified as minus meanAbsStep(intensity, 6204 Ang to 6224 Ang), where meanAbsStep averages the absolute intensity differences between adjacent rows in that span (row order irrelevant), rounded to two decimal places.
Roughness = -0.24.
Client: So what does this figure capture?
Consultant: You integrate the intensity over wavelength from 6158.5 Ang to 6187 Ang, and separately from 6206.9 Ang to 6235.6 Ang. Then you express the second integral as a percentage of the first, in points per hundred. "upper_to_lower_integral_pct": 97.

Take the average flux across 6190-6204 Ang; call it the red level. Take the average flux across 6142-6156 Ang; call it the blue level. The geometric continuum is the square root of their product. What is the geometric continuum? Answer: 4.14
